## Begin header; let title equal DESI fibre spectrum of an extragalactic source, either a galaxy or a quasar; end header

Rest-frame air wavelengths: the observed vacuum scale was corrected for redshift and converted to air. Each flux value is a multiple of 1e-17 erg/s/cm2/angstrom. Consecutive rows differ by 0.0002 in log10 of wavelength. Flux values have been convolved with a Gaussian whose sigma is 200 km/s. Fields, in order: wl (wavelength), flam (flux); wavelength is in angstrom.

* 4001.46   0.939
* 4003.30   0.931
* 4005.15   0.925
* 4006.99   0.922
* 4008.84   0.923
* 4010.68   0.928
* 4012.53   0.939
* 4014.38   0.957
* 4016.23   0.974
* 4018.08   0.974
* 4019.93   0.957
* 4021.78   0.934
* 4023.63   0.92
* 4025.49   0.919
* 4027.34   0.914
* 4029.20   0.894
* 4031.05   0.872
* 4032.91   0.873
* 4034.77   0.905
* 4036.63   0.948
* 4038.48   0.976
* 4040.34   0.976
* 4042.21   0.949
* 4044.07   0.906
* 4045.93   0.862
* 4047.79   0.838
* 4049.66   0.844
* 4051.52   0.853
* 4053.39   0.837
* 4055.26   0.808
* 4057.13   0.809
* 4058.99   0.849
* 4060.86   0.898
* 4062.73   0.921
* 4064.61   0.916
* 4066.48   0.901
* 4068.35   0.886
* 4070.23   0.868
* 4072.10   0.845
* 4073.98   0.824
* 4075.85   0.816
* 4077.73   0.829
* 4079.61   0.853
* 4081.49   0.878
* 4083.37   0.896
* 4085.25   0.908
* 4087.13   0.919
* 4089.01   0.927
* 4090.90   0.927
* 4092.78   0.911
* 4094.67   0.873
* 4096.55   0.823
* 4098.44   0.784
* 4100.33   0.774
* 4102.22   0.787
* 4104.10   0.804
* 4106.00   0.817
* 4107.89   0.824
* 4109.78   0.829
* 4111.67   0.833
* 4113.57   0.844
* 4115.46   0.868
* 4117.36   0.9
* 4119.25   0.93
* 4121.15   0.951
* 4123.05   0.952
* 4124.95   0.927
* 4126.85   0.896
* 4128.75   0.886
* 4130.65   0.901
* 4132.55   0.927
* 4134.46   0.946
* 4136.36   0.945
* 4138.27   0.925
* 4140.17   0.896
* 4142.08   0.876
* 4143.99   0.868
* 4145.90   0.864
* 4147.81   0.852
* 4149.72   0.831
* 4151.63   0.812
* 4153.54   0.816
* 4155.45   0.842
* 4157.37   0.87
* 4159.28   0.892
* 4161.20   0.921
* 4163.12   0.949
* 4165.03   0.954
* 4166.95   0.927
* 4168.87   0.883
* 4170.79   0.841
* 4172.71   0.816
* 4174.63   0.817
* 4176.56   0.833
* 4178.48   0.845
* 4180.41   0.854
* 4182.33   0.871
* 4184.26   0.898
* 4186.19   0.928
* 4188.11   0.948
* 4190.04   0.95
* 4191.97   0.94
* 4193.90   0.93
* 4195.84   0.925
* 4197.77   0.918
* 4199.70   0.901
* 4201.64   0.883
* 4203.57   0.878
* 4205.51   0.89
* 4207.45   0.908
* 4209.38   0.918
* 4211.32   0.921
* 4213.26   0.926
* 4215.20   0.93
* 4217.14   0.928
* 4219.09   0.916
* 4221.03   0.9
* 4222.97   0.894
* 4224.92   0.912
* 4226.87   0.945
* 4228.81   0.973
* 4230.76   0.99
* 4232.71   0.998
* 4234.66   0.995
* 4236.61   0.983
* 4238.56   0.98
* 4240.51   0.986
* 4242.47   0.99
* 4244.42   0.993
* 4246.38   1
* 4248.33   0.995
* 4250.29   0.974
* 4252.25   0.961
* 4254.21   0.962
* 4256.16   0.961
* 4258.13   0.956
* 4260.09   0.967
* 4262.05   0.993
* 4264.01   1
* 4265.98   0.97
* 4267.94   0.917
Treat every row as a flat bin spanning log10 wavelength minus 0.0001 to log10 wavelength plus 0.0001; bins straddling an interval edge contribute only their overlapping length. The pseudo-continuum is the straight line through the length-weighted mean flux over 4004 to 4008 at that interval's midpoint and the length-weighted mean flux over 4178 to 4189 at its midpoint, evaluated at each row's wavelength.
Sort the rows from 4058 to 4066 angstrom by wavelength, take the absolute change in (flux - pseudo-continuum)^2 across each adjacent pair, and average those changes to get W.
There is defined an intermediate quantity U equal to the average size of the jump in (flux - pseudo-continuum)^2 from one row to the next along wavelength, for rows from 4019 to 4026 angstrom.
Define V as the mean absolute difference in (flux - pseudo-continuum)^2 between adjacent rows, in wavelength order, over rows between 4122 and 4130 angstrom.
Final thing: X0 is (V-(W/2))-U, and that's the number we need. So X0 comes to -0.0003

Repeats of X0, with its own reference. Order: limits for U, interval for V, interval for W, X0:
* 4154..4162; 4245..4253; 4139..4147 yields 0.0011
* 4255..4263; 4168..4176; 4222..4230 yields -0.0018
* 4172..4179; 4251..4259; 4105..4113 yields -0.0014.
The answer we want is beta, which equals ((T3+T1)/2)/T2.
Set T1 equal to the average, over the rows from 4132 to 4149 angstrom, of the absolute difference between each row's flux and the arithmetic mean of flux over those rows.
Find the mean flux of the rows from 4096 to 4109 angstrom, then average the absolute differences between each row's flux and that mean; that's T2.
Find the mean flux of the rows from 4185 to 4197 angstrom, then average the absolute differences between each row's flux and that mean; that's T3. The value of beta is 1.19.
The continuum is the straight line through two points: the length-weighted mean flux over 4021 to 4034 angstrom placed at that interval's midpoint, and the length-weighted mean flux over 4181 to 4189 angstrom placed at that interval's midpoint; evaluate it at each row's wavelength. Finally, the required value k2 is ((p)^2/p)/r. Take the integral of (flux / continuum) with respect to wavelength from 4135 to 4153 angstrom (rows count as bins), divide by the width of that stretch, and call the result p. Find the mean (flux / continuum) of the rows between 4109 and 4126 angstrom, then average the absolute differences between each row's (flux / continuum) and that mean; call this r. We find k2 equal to 20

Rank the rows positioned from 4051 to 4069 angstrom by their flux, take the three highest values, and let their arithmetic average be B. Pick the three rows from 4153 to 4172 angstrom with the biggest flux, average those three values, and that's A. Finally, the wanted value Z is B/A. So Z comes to 0.97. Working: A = 0.943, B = 0.913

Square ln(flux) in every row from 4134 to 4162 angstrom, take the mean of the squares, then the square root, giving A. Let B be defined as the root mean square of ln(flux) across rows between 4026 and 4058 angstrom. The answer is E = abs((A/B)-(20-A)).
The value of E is 18.8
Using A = 0.141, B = 0.14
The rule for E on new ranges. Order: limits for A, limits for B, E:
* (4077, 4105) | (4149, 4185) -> 18.7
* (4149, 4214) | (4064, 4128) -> 19.0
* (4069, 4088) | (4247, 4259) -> 15.5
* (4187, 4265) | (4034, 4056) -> 19.4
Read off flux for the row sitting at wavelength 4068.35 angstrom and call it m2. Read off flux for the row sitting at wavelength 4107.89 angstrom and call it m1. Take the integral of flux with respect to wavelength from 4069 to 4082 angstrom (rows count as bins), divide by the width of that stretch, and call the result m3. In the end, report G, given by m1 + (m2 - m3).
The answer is 0.87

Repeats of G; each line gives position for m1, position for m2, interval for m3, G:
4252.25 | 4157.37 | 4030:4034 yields 0.96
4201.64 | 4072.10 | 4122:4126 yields 0.79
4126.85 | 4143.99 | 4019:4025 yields 0.83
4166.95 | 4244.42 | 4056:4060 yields 1.09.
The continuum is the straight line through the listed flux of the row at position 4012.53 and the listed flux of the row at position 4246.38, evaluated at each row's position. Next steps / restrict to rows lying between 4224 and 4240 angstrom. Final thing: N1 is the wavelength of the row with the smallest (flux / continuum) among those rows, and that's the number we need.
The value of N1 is 4224.92 angstrom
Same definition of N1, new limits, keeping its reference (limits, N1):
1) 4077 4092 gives 4077.73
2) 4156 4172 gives 4170.79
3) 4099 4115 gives 4100.33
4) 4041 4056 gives 4055.26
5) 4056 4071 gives 4057.13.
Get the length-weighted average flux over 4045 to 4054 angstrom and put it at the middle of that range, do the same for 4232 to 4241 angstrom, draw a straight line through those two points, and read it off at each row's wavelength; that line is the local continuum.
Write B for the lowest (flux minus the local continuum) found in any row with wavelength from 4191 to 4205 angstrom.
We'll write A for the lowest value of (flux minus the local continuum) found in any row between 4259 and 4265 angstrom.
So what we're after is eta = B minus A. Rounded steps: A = -0.040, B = -0.086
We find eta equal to -0.05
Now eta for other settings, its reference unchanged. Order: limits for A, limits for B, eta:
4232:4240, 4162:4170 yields -0.04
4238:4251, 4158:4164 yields -0.01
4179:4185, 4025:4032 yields 0.13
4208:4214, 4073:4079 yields 0.00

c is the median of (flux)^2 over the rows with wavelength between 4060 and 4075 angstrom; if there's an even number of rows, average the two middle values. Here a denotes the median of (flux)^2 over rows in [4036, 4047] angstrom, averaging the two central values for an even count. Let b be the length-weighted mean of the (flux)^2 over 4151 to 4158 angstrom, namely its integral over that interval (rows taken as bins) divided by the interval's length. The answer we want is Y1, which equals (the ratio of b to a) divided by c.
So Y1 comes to 1.0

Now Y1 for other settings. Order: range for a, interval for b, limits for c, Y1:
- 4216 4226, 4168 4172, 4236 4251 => 0.9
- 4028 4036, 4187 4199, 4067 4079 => 1.6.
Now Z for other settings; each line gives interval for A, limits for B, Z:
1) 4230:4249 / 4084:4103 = 0.93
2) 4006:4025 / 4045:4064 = 0.92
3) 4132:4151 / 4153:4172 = 1.00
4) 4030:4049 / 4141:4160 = 0.91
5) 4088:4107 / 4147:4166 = 1.02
